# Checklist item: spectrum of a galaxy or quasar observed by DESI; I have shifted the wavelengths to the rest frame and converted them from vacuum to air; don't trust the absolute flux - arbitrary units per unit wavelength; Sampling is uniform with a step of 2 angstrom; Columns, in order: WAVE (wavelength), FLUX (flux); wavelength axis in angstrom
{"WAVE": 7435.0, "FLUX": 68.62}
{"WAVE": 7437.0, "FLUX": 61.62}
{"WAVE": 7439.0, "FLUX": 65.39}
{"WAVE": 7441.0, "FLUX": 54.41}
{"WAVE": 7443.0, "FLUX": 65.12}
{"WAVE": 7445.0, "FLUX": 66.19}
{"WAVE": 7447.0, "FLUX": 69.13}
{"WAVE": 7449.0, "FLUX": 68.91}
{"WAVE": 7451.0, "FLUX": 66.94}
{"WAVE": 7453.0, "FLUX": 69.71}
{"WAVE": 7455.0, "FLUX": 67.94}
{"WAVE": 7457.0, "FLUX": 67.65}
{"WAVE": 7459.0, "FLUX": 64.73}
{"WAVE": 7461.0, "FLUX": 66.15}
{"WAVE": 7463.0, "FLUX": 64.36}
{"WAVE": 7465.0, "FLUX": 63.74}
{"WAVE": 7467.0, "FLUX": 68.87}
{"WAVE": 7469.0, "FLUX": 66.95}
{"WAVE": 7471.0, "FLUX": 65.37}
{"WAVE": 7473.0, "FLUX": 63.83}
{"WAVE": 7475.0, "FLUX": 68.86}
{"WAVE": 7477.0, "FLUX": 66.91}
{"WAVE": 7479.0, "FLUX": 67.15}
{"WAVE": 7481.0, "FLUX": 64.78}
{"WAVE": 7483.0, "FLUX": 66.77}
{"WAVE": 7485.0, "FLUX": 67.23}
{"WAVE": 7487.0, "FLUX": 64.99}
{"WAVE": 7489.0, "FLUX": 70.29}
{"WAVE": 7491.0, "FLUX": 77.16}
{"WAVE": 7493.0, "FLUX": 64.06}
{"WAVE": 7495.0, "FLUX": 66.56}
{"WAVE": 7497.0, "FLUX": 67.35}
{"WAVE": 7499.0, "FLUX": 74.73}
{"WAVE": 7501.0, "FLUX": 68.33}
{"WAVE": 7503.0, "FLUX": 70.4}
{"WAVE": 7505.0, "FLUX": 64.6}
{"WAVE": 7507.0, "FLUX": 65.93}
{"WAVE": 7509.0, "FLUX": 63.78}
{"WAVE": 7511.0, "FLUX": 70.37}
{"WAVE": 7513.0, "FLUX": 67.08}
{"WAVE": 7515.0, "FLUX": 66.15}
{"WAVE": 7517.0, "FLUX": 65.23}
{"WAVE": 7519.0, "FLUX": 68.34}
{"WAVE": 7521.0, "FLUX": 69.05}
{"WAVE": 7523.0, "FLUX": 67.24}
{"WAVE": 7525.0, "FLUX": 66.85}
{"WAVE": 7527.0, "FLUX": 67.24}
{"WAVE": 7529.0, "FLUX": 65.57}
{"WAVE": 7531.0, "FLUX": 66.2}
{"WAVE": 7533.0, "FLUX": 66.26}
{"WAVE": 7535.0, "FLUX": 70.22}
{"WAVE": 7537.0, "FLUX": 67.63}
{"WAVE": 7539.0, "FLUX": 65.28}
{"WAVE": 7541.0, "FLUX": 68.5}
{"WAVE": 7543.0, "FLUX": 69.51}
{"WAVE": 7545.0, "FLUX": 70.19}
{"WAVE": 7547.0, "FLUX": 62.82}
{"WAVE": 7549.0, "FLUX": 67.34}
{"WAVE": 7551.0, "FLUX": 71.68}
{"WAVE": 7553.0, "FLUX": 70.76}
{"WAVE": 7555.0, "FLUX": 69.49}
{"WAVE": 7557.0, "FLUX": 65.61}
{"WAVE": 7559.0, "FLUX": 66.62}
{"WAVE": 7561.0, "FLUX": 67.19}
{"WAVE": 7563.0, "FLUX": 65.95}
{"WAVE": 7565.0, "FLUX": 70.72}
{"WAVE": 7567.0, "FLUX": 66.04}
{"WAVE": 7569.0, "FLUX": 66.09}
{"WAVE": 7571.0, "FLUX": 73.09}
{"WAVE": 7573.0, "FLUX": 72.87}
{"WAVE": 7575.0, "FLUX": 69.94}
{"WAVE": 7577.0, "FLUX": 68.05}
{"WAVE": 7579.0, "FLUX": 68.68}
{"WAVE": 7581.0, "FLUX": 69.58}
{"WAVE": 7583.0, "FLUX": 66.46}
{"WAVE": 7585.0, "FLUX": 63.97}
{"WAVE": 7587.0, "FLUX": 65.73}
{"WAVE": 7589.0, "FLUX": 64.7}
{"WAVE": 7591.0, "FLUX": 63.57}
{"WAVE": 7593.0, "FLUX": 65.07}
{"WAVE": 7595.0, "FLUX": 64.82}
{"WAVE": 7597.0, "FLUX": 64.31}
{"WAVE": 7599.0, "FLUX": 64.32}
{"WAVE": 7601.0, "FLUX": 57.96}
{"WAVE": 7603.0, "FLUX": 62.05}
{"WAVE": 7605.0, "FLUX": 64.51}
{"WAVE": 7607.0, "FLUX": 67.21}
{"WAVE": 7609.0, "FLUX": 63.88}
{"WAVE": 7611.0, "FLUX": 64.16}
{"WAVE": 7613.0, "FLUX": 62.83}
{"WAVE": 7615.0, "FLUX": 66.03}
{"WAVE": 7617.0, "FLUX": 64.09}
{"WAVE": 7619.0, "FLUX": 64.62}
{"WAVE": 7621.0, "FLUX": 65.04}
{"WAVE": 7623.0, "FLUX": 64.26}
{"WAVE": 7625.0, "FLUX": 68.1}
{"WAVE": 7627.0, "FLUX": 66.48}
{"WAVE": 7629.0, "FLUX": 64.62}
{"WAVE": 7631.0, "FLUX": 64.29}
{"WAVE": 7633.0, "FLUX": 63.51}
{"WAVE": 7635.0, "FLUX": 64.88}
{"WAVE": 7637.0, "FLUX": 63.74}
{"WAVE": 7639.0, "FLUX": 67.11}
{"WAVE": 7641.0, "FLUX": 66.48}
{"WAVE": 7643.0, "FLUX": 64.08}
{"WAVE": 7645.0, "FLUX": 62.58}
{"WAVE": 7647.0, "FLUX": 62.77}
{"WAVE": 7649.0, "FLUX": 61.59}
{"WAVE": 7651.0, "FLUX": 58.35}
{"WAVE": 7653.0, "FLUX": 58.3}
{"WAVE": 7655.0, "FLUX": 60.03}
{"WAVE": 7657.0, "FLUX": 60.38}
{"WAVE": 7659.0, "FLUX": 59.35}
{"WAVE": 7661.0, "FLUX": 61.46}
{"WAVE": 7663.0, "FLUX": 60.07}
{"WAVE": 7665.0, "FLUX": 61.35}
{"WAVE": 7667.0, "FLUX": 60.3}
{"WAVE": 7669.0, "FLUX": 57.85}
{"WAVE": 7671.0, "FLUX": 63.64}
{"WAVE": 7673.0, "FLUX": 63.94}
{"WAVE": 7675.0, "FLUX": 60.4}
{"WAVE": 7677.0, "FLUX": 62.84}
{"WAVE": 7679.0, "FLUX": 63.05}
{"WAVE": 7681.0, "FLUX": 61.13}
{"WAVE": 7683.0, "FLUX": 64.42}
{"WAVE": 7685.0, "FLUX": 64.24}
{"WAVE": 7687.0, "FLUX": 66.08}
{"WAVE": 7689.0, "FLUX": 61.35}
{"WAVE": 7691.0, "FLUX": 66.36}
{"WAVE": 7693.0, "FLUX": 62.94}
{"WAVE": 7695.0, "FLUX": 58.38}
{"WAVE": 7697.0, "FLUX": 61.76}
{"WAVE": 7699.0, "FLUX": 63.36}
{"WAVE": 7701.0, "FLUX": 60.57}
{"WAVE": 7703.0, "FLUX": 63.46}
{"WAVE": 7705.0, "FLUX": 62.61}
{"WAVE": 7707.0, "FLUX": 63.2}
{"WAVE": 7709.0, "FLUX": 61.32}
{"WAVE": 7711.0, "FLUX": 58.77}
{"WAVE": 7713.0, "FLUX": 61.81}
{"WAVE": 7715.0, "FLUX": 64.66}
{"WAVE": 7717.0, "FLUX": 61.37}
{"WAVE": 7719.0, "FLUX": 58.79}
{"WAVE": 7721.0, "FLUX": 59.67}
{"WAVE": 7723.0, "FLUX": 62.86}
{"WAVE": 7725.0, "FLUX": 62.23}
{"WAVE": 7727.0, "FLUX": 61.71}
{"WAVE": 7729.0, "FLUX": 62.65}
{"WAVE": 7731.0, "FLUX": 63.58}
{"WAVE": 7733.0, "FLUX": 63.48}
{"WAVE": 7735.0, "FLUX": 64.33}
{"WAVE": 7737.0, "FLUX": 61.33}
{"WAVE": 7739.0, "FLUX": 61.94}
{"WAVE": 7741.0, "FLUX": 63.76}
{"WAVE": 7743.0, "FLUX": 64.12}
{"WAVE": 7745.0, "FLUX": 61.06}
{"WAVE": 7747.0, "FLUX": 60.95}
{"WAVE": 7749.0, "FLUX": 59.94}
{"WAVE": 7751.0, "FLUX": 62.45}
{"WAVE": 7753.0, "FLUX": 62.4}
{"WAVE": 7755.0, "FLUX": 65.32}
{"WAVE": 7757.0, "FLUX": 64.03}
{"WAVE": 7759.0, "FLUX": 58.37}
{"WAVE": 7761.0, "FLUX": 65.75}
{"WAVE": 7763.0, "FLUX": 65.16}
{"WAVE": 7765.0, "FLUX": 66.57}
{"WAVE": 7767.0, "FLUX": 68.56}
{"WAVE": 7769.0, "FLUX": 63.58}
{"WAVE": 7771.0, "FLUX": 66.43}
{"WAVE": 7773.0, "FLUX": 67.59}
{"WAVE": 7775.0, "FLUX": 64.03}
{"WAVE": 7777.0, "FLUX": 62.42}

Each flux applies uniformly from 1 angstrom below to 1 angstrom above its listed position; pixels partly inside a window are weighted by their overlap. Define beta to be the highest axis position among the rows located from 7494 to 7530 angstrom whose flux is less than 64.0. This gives 7509.0 angstrom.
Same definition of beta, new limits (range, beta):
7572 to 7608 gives 7603.0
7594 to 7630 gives 7613.0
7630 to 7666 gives 7665.0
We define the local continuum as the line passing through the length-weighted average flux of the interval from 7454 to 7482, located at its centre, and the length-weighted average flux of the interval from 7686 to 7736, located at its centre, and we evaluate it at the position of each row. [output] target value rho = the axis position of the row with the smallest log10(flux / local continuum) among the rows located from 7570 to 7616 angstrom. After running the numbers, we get 7601.0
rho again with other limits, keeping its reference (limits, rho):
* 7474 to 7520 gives 7509.0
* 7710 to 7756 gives 7711.0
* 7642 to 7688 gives 7669.0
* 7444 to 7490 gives 7465.0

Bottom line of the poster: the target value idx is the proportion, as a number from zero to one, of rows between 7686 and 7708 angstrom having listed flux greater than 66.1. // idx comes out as 0.09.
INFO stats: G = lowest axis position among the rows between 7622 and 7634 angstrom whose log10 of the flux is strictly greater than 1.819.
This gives 7625.0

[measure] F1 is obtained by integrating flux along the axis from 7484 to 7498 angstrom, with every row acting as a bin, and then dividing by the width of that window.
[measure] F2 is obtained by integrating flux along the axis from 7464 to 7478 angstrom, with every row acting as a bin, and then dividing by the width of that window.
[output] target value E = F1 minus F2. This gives 1.9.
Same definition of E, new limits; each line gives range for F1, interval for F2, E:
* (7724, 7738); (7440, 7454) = -3.0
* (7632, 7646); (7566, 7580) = -4.6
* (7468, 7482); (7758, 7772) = 1.3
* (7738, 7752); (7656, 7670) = 1.9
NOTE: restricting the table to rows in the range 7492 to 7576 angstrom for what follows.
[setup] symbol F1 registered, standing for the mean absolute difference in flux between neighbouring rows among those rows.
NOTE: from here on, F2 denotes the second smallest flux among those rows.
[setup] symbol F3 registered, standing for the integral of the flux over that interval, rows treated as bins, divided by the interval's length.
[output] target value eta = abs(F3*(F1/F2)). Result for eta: 2.8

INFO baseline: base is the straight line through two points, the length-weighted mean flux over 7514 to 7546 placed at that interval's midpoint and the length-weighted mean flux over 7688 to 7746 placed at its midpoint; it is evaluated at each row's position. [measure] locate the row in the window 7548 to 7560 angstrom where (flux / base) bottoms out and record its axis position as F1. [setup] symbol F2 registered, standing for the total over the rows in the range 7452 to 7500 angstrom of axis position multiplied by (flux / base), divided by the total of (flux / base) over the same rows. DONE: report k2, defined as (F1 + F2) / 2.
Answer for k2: 7516.6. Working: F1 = 7557.0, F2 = 7476.3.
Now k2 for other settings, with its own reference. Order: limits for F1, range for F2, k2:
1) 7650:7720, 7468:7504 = 7577.6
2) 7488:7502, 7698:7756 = 7610.1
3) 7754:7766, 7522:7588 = 7657.1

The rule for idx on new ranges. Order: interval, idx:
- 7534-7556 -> 0.82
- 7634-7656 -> 0.18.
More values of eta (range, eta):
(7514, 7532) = 1.2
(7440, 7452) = 3.4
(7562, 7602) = 2.3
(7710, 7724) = 2.7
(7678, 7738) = 2.4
